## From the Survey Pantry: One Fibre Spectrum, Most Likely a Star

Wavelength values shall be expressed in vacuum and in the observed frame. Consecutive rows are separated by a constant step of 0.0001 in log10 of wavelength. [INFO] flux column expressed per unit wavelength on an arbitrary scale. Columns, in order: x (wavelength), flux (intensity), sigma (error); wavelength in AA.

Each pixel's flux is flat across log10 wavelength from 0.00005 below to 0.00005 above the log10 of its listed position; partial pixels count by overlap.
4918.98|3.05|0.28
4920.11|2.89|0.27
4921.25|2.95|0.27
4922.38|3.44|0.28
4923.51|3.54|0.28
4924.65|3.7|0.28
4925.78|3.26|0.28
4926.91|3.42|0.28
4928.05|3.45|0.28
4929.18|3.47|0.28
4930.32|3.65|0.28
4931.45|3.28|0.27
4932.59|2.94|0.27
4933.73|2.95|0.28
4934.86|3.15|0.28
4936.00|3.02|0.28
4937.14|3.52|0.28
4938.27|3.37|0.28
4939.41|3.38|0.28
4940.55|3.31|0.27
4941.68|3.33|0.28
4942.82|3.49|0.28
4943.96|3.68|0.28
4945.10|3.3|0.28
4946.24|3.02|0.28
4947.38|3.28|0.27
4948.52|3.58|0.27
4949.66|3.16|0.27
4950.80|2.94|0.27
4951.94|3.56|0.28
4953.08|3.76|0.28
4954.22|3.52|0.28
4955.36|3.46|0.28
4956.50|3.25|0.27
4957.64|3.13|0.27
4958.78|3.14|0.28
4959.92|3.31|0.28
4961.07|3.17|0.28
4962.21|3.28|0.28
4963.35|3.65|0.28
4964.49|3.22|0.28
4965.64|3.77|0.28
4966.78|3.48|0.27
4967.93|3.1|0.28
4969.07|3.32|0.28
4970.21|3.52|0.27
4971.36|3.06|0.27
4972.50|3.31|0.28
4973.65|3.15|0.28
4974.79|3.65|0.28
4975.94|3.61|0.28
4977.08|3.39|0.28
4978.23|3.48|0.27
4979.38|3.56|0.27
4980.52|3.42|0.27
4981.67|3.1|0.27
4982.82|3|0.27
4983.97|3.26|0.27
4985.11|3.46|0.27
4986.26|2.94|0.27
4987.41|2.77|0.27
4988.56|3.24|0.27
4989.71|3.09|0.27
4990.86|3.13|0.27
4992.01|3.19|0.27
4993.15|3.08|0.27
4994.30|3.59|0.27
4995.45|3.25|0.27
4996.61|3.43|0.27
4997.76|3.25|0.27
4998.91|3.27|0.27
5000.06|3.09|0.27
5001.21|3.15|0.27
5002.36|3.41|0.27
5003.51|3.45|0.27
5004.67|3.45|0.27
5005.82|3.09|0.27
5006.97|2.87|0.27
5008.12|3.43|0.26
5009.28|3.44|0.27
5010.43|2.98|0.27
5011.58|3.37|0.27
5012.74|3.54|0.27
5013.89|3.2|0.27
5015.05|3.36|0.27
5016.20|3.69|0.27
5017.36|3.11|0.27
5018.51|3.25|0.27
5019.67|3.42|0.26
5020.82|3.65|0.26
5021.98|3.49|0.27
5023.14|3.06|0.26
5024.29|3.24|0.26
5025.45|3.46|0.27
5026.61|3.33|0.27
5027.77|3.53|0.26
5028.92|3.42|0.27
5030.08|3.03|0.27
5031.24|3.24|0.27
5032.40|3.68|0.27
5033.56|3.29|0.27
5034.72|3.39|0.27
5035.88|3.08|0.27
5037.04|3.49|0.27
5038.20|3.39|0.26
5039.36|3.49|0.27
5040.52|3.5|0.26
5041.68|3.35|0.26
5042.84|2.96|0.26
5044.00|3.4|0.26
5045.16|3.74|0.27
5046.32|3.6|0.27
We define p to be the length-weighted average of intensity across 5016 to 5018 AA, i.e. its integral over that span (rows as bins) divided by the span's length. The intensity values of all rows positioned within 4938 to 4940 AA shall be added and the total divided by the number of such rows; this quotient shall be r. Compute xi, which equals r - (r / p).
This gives 2.36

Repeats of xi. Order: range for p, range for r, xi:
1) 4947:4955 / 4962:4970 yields 2.40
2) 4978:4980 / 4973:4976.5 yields 2.49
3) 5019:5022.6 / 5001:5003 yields 2.34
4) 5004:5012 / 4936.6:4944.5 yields 2.38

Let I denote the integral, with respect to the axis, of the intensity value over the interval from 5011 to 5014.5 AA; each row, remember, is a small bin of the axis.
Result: 11.8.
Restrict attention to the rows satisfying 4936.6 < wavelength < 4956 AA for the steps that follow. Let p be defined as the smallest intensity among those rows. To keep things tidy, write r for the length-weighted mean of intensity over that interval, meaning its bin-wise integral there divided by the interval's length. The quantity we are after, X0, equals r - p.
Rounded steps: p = 2.94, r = 3.39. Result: 0.452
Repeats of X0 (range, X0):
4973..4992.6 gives 0.491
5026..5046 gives 0.415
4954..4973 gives 0.272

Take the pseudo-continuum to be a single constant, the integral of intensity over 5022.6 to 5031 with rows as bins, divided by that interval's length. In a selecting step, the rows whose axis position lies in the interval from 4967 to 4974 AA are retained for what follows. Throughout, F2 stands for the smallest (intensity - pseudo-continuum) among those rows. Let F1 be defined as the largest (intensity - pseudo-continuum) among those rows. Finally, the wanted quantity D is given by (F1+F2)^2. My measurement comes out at 0.000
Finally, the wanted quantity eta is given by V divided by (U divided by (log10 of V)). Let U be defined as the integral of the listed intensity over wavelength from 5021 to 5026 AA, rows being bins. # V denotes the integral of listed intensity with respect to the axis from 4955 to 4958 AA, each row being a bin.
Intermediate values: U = 17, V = 9.8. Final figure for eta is 0.6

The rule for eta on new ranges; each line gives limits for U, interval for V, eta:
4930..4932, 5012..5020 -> 5.6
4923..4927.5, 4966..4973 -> 2.0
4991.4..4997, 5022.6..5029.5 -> 1.7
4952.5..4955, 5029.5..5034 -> 1.9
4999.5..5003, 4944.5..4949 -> 1.5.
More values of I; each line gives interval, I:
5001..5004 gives 10.1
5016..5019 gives 9.9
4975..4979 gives 14.0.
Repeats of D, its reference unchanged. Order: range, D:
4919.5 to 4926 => 0.000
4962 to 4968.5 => 0.078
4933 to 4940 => 0.015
